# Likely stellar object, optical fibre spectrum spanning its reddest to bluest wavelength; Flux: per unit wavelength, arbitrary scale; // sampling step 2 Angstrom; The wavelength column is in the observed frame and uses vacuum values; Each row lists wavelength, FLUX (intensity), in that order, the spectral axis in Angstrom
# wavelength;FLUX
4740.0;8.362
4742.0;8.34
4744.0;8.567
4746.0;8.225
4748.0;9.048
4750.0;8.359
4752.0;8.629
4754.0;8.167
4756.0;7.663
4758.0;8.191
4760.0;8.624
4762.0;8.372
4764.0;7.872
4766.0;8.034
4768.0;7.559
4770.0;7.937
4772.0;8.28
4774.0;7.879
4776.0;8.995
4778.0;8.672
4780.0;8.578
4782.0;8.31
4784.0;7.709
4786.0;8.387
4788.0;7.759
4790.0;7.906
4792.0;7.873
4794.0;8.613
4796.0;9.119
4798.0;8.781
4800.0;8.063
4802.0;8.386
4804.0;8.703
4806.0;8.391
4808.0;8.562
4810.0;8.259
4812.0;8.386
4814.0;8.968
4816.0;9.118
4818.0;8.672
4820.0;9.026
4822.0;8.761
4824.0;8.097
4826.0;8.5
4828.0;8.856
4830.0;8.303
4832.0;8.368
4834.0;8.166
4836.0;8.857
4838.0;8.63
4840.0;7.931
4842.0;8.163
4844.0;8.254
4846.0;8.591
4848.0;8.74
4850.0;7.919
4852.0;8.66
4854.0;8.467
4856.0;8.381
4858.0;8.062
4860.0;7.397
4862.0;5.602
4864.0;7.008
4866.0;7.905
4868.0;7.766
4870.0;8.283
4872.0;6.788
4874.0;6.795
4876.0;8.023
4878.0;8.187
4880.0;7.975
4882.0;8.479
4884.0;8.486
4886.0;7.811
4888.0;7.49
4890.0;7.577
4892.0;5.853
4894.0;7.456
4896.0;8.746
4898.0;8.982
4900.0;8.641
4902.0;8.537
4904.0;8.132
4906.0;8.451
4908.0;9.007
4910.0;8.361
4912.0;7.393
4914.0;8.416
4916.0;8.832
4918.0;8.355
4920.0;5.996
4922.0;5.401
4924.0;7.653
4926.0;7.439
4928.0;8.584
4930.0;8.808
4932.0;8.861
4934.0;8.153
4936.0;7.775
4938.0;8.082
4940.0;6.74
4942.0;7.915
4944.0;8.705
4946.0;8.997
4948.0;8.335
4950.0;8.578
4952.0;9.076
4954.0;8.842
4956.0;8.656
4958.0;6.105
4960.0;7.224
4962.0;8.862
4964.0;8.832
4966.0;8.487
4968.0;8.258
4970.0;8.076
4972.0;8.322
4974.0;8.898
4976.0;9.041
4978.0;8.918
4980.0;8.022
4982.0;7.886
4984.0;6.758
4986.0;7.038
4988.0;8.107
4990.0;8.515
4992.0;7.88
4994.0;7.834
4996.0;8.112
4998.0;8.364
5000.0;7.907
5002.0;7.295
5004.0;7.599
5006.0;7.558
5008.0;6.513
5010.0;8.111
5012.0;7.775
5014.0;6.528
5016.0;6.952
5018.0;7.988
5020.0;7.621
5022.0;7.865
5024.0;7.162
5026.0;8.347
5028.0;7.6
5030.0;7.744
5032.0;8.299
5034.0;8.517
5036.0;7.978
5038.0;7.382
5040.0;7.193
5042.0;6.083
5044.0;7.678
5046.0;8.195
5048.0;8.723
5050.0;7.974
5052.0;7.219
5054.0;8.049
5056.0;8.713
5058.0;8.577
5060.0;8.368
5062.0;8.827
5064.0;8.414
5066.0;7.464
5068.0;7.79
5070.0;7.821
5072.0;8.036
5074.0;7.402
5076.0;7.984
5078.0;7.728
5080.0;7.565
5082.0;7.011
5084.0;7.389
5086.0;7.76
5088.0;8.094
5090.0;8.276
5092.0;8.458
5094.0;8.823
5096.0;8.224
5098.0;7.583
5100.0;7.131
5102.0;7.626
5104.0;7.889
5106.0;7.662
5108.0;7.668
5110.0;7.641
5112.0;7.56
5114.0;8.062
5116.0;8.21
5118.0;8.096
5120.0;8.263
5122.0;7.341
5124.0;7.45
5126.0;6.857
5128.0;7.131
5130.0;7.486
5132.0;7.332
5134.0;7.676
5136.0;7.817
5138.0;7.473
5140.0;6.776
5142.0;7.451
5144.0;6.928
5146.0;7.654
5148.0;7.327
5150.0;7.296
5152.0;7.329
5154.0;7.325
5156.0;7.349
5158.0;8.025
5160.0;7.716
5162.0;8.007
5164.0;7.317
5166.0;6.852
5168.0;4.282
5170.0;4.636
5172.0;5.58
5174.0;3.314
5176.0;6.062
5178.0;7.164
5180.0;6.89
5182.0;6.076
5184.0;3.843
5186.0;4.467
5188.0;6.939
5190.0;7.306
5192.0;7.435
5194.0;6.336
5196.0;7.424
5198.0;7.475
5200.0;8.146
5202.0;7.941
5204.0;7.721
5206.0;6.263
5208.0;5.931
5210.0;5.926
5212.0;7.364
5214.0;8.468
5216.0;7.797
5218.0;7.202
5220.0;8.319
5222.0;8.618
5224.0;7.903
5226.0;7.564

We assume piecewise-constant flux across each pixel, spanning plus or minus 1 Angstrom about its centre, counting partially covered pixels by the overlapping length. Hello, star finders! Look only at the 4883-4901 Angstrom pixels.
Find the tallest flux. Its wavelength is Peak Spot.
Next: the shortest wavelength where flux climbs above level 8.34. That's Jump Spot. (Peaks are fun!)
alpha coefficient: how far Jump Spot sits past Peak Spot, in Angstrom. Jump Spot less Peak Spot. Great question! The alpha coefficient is -14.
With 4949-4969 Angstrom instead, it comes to -2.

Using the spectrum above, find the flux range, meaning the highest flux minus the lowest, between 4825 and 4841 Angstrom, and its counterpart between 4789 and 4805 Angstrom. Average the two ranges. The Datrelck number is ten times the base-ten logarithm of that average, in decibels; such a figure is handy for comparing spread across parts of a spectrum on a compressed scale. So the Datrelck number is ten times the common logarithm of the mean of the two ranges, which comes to 0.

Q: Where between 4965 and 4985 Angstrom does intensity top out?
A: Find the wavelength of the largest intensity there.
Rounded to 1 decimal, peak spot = 4976.0 Angstrom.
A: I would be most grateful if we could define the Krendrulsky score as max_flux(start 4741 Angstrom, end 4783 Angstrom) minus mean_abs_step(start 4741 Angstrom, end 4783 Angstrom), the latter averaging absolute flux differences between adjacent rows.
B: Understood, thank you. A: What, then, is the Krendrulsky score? 8.6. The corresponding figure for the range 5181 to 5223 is 7.8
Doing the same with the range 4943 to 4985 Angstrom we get 8.5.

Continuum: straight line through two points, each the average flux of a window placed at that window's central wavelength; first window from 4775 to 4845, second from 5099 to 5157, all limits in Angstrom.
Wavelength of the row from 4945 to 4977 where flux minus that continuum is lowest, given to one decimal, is 4958.0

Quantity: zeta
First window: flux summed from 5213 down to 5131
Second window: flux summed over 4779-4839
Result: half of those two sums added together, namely 266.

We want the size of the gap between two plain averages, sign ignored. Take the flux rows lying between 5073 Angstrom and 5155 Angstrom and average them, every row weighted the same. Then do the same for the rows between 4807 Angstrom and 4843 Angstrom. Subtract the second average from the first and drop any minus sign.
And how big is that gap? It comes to 0.91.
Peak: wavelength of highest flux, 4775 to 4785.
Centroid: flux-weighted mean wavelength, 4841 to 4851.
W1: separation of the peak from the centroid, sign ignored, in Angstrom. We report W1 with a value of 70.0 Angstrom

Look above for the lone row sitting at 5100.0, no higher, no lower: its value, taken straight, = 7.131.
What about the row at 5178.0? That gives 7.164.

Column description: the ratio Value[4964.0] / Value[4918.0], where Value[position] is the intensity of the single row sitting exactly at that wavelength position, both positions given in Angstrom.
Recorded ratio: 1.1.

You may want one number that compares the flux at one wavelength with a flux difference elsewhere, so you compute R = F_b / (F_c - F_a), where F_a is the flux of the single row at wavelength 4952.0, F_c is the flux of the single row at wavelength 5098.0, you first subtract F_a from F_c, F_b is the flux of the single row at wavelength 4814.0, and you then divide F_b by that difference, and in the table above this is -6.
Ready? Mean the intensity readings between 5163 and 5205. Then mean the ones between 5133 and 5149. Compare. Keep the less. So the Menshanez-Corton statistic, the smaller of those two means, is 6.3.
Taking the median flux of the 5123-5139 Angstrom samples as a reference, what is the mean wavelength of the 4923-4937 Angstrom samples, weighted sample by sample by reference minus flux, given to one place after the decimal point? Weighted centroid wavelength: 4930.8 Angstrom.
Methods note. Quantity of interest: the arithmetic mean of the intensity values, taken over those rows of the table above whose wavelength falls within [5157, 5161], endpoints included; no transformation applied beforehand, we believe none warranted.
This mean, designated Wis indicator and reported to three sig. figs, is 7.87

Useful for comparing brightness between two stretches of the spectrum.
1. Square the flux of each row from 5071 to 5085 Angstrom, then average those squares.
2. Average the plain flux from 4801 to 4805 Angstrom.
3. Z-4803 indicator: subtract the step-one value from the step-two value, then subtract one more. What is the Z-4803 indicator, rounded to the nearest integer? -50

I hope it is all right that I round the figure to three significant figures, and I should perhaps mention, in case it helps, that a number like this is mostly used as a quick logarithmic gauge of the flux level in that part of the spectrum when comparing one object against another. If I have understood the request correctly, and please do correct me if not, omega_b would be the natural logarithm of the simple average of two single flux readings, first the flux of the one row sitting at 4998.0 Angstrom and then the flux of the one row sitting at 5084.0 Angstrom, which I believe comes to 2.06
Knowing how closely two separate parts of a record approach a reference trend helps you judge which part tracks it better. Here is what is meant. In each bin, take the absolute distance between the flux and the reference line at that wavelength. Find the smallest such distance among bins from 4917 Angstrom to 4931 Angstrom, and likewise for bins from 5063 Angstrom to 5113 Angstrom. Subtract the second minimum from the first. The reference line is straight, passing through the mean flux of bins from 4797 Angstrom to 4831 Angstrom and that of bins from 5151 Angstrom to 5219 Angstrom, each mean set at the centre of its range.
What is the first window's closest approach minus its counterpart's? 0.30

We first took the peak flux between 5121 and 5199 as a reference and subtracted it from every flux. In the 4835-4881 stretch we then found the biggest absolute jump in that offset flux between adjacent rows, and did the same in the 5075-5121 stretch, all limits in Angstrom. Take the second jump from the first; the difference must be 1.2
